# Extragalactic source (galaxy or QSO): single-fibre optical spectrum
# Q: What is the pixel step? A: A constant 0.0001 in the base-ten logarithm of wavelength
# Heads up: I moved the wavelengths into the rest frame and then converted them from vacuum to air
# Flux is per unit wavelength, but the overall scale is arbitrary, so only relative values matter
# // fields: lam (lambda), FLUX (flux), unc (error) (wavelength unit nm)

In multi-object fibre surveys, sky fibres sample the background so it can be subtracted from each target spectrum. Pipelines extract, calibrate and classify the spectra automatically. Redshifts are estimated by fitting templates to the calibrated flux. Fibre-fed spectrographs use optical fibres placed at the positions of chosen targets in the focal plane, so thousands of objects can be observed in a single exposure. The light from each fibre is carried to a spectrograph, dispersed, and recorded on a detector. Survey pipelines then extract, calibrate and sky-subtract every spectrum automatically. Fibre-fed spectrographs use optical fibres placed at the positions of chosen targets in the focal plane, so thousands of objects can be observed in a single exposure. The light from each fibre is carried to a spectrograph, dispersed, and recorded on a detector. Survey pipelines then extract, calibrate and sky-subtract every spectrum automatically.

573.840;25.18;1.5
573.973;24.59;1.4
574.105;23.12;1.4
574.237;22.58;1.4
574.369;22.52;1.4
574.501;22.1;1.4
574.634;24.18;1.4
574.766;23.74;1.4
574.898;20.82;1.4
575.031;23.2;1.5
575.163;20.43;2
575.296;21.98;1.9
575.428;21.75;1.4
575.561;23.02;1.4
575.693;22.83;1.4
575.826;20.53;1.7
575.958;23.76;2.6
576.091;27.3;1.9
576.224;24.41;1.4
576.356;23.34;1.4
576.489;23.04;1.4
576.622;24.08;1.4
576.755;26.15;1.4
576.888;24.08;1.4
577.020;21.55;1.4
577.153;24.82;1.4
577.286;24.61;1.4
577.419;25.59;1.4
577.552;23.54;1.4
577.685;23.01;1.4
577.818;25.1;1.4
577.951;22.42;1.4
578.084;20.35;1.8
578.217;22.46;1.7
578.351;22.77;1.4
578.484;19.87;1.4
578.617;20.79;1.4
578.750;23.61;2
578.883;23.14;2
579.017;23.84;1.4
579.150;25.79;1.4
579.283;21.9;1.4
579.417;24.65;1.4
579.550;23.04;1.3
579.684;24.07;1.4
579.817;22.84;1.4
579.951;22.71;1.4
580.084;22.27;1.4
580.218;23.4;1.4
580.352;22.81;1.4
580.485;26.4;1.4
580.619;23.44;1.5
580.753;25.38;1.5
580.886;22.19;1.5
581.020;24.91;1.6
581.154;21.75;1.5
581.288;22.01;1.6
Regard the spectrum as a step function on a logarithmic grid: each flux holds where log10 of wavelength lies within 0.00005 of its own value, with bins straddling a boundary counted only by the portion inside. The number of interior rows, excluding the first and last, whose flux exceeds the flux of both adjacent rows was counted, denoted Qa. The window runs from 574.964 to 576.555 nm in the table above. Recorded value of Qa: 3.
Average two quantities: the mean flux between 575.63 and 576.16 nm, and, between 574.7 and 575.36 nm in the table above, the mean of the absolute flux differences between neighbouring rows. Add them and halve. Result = 13.0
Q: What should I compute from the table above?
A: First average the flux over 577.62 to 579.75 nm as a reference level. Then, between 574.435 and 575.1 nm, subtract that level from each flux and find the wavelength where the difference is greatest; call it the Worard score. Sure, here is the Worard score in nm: 574.634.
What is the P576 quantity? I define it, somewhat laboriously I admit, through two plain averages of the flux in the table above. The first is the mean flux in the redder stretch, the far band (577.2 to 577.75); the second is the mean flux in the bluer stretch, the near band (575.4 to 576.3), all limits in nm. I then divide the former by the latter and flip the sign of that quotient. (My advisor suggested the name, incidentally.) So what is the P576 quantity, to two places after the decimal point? -1.03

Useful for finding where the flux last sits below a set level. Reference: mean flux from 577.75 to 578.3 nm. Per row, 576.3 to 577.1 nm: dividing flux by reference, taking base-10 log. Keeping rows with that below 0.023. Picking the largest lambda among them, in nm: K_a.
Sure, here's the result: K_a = 577.020 nm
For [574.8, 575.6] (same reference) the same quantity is 575.561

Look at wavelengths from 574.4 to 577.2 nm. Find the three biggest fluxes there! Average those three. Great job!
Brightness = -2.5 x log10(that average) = -3.54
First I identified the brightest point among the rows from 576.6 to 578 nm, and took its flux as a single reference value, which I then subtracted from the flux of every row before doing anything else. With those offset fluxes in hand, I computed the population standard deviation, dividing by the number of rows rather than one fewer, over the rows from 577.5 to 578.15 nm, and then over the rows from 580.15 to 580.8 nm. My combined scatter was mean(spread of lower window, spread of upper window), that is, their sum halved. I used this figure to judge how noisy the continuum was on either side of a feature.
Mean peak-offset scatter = 1.46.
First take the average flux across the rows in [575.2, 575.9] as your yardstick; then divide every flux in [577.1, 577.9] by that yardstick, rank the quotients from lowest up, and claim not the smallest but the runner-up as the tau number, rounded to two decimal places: 1.07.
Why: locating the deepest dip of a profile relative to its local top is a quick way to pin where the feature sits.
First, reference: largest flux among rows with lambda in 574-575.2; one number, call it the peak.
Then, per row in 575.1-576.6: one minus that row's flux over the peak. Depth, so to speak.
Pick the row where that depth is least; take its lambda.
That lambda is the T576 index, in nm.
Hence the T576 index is 576.091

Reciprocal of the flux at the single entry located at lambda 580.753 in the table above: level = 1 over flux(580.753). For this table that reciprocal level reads 0.039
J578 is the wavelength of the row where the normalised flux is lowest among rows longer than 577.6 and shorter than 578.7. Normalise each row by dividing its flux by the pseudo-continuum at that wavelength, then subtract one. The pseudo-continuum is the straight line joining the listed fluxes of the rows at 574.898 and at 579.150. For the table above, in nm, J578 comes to 578.484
